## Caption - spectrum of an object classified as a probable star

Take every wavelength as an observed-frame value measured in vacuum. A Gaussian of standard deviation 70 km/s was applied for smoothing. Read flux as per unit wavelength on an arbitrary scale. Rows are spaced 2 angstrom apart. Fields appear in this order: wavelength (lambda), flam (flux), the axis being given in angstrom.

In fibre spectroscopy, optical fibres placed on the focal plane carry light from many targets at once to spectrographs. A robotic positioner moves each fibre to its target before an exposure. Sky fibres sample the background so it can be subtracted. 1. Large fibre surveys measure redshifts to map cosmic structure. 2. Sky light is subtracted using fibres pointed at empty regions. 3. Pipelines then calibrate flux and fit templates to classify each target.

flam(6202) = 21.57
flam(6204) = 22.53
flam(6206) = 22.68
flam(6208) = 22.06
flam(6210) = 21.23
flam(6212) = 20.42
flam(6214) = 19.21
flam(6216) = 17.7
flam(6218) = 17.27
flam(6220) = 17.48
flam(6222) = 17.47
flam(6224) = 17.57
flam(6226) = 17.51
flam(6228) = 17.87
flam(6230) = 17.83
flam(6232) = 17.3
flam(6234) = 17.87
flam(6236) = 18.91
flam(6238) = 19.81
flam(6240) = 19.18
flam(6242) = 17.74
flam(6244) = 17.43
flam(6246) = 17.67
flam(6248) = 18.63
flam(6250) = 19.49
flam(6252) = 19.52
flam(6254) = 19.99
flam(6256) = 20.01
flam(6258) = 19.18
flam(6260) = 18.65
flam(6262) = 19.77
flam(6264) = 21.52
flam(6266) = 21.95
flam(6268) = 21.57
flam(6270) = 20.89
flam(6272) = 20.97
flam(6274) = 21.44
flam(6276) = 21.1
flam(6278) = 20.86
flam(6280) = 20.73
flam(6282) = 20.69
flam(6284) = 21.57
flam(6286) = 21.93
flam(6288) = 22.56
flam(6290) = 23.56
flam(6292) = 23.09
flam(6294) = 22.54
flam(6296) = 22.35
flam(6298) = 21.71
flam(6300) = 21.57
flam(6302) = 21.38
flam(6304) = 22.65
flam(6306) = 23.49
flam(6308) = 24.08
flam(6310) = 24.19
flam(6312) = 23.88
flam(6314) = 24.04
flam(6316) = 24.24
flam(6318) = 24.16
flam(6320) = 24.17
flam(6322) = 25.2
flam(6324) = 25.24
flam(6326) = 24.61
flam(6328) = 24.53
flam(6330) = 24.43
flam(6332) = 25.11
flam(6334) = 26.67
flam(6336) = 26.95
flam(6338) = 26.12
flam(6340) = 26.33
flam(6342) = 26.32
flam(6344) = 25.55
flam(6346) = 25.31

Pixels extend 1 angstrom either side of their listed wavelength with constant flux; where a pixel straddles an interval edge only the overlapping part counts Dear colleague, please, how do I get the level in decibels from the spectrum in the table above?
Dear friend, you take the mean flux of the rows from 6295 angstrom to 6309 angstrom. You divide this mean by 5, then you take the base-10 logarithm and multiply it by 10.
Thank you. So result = 6.5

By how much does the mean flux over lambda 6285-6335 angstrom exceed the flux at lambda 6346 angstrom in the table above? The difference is -2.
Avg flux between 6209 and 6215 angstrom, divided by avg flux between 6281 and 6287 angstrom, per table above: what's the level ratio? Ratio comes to 0.95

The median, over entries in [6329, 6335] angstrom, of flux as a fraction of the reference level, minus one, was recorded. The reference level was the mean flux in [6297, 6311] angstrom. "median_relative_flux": 0.10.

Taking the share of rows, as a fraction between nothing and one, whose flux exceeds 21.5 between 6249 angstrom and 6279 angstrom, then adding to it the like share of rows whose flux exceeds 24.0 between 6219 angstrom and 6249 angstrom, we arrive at 0.2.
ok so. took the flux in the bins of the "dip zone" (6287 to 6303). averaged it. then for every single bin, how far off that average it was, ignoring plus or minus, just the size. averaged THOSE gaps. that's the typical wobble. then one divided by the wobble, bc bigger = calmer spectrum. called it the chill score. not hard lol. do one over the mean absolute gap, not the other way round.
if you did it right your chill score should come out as 1.7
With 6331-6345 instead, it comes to 2.1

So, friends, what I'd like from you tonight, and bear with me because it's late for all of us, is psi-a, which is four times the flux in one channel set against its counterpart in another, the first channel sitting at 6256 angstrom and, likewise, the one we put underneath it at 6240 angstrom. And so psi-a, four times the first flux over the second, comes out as 4.2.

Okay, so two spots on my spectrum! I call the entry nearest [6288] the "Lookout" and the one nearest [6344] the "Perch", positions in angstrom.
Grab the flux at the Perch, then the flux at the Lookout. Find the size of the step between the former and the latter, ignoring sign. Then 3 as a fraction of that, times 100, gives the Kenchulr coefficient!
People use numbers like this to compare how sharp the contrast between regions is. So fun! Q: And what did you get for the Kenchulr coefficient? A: 100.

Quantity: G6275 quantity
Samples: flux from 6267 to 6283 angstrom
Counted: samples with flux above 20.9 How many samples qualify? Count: 4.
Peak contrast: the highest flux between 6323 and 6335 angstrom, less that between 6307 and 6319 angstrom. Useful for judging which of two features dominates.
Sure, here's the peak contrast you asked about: 2.4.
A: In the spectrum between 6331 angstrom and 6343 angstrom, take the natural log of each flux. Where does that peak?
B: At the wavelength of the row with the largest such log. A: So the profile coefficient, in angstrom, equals 6336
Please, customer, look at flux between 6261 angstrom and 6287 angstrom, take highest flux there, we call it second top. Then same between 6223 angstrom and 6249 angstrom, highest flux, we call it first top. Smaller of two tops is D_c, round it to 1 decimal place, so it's 19.8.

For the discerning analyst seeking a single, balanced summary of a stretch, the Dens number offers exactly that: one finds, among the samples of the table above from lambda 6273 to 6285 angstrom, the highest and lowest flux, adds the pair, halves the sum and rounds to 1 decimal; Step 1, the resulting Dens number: 21.1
